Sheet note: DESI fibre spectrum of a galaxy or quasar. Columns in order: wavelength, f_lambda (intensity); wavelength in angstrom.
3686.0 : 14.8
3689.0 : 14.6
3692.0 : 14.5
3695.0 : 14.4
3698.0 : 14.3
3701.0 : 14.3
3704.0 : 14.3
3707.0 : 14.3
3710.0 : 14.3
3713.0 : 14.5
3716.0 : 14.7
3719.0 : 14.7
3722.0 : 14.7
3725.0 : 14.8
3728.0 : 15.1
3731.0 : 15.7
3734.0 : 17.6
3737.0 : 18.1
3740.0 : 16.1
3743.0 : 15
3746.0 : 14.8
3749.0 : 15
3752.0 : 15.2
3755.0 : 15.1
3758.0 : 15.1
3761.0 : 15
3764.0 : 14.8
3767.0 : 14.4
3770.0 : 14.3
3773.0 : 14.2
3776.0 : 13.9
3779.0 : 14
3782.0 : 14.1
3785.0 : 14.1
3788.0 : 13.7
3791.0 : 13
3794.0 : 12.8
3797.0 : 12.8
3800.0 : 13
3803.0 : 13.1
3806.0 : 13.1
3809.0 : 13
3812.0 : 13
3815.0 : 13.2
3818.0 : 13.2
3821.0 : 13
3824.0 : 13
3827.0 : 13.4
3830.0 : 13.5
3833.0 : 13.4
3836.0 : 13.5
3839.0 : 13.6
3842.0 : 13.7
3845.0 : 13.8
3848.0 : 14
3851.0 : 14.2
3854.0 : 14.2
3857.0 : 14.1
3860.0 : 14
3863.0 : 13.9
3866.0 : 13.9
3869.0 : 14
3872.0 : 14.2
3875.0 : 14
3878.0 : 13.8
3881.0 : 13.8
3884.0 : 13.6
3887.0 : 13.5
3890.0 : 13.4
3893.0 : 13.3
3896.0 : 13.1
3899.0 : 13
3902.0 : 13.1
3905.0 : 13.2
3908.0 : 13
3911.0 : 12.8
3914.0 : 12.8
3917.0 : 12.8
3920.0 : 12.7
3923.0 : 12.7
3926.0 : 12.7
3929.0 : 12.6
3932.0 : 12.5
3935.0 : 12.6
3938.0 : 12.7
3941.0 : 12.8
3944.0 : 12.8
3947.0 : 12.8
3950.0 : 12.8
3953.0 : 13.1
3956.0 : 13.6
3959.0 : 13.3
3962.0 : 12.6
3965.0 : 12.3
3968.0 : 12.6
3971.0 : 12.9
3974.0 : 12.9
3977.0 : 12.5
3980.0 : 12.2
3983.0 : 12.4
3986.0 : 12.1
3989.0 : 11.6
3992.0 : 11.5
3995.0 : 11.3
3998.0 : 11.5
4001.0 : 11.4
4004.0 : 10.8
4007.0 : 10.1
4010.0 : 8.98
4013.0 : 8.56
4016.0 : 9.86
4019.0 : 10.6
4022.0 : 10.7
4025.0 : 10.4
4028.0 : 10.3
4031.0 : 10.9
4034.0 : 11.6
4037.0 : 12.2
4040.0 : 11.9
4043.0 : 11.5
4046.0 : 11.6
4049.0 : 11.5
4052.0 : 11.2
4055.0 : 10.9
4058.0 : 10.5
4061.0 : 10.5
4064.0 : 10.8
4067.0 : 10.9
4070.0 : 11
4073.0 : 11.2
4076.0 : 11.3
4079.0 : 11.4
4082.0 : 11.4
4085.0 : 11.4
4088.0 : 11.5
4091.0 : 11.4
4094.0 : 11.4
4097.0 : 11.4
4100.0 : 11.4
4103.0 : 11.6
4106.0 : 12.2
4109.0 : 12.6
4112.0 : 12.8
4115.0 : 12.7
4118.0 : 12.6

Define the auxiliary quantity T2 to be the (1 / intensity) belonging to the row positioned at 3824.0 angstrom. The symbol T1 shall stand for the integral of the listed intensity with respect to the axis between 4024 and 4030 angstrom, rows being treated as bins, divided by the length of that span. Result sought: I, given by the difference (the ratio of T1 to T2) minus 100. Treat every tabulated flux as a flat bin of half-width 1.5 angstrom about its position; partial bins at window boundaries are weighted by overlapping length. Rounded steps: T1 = 10.4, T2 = 0.0769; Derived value 35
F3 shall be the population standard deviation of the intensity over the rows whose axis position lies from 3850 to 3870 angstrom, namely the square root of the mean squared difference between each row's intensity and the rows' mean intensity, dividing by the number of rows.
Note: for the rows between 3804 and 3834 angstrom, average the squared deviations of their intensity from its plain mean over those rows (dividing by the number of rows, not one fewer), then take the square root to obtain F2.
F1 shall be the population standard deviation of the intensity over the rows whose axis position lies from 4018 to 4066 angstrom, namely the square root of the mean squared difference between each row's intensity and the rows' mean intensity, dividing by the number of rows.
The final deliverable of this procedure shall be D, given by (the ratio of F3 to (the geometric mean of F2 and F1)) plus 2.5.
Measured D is 2.87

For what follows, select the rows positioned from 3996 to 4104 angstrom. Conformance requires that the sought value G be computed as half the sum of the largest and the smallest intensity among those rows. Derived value 10.4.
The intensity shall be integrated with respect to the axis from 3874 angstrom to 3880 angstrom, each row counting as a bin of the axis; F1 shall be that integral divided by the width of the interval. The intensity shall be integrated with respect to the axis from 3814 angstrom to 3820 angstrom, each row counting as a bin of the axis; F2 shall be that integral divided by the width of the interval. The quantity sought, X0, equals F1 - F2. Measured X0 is 0.7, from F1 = 13.9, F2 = 13.2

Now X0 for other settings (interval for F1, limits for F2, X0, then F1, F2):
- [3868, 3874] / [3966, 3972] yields 1.4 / 14.1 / 12.7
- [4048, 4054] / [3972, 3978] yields -1.4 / 11.3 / 12.7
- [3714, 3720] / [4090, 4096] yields 3.3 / 14.7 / 11.4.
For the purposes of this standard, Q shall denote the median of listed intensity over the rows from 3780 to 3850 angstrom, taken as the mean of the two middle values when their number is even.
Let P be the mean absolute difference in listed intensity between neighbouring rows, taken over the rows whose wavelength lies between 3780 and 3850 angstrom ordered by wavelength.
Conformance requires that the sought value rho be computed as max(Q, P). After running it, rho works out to 13.2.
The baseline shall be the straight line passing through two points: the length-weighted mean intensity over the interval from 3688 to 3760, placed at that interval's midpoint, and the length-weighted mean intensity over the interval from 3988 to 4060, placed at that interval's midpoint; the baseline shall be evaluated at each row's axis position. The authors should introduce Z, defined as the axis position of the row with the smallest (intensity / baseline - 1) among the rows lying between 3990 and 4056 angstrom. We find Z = 4013.0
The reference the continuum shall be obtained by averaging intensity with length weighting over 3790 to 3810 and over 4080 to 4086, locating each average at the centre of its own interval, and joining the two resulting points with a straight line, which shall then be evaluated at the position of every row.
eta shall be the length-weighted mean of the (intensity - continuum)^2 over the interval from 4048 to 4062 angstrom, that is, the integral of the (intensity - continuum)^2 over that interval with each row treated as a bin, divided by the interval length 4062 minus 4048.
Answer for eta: 0.54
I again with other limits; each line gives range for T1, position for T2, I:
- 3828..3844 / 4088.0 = 56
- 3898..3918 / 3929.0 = 63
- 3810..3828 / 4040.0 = 56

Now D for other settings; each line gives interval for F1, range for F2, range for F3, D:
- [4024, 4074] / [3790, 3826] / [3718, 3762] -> 6.46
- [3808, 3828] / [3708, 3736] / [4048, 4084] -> 3.37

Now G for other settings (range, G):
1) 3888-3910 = 13.2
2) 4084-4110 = 12.0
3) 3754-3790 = 14.4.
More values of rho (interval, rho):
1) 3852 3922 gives 13.5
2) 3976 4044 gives 11.4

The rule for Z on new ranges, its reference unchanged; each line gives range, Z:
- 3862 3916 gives 3911.0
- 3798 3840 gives 3800.0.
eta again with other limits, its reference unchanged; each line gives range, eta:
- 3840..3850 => 1.28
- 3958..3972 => 0.54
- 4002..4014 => 5.19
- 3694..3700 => 0.64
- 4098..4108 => 0.38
